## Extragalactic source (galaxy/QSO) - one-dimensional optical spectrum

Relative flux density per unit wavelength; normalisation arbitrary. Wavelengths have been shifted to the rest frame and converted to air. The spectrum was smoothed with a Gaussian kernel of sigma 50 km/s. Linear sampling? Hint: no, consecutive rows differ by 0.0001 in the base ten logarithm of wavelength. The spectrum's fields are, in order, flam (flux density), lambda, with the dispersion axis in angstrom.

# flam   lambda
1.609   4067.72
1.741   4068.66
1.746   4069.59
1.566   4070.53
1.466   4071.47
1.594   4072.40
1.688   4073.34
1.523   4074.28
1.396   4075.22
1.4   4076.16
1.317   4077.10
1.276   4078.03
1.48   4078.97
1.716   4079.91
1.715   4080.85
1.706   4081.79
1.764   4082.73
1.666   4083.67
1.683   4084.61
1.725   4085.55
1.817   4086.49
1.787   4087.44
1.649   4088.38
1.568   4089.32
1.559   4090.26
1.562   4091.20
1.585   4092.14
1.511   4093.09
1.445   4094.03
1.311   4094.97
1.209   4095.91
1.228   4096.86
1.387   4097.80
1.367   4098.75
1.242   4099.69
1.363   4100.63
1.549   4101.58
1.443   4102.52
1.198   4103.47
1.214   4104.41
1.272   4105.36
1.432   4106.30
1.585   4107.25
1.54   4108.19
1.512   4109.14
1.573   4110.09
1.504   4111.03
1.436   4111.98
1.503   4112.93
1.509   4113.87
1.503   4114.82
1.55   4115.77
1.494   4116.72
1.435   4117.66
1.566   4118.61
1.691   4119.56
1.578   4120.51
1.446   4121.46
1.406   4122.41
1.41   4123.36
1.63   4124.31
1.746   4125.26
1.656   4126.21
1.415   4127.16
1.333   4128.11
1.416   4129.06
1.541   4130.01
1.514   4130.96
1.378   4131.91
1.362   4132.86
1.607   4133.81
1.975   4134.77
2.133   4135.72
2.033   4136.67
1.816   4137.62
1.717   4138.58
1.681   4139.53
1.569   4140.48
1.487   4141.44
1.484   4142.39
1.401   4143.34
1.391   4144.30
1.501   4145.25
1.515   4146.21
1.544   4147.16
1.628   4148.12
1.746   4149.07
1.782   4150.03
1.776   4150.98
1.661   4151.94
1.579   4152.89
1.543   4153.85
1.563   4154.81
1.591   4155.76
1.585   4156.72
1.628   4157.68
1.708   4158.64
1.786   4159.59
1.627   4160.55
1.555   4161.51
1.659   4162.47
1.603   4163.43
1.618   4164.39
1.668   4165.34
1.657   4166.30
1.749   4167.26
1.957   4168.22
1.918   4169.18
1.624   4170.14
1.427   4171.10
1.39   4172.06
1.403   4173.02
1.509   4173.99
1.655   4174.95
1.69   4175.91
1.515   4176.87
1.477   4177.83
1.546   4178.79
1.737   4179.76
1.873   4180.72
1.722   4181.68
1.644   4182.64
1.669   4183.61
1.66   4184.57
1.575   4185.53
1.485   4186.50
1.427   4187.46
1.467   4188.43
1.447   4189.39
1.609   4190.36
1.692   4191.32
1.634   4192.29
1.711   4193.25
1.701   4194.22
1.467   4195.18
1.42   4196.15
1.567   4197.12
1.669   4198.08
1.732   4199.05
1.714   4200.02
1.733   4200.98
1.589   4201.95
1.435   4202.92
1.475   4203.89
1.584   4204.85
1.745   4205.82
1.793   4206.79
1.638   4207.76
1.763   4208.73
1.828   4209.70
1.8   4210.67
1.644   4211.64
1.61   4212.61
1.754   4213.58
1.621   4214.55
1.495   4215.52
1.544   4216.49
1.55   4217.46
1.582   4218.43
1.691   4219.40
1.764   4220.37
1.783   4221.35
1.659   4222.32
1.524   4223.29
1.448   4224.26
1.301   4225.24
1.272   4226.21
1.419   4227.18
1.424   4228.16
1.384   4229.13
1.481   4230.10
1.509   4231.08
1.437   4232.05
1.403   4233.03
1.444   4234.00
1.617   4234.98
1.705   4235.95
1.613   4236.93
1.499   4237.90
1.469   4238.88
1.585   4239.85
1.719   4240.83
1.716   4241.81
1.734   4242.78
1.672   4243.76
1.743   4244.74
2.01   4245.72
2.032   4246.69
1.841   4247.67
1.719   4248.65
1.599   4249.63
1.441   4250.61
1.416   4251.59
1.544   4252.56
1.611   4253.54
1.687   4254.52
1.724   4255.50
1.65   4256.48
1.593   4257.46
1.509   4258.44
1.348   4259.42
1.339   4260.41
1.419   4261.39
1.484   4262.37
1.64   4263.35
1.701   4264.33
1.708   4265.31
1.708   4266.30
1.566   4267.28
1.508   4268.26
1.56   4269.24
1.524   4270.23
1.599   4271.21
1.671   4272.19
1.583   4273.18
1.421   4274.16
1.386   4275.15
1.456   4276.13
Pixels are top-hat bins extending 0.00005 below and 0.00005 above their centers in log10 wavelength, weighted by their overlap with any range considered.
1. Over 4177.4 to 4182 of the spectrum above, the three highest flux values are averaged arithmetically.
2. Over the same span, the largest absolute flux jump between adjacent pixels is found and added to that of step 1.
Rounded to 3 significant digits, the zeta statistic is 1.97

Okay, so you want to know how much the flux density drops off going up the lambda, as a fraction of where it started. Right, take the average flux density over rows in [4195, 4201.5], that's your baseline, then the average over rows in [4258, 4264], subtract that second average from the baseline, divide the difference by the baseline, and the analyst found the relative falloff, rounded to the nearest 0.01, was 0.10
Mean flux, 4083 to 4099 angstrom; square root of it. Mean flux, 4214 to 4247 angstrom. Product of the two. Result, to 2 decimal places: 1.96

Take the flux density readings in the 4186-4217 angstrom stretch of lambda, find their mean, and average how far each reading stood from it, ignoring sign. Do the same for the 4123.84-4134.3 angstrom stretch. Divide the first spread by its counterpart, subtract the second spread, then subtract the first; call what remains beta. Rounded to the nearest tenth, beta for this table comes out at 0.7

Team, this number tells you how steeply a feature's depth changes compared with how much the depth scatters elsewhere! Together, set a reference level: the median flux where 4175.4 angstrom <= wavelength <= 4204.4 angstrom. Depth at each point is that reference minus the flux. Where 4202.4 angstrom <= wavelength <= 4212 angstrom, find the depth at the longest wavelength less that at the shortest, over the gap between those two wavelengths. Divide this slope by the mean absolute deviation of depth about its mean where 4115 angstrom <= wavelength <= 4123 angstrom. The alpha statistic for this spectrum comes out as -0.32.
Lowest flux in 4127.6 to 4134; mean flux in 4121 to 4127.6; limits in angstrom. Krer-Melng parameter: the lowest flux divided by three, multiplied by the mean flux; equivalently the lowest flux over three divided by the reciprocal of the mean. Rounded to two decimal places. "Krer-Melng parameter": 0.68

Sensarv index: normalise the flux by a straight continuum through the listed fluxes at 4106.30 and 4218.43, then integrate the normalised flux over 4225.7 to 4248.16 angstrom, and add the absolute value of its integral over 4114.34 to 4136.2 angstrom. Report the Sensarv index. 45.6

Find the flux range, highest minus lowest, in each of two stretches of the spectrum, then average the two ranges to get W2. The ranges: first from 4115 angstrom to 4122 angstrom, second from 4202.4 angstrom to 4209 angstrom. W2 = 0.307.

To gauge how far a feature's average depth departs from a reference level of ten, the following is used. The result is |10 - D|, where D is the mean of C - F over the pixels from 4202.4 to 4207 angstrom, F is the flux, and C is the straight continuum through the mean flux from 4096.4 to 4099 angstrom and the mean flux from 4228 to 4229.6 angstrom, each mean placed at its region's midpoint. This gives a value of 10.2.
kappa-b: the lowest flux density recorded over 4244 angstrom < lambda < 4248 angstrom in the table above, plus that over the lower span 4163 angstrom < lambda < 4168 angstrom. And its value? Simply 3.35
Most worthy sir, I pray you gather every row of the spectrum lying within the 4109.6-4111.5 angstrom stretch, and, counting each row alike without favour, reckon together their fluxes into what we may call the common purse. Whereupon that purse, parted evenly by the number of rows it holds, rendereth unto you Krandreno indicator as 1.54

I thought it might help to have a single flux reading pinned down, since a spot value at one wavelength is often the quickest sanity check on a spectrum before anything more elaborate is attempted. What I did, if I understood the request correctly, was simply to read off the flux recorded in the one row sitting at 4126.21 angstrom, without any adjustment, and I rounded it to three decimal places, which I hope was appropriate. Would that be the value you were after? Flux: 1.656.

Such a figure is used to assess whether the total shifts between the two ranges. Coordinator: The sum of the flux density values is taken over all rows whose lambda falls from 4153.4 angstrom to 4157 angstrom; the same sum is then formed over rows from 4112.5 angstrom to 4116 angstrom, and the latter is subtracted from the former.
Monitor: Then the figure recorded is 0.2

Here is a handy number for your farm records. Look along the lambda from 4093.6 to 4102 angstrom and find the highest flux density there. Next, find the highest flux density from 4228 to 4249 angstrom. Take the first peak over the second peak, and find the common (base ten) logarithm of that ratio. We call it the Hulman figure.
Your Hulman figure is -0.12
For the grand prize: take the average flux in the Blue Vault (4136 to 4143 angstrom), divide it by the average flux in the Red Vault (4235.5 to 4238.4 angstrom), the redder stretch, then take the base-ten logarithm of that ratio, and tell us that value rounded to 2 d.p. 0.02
